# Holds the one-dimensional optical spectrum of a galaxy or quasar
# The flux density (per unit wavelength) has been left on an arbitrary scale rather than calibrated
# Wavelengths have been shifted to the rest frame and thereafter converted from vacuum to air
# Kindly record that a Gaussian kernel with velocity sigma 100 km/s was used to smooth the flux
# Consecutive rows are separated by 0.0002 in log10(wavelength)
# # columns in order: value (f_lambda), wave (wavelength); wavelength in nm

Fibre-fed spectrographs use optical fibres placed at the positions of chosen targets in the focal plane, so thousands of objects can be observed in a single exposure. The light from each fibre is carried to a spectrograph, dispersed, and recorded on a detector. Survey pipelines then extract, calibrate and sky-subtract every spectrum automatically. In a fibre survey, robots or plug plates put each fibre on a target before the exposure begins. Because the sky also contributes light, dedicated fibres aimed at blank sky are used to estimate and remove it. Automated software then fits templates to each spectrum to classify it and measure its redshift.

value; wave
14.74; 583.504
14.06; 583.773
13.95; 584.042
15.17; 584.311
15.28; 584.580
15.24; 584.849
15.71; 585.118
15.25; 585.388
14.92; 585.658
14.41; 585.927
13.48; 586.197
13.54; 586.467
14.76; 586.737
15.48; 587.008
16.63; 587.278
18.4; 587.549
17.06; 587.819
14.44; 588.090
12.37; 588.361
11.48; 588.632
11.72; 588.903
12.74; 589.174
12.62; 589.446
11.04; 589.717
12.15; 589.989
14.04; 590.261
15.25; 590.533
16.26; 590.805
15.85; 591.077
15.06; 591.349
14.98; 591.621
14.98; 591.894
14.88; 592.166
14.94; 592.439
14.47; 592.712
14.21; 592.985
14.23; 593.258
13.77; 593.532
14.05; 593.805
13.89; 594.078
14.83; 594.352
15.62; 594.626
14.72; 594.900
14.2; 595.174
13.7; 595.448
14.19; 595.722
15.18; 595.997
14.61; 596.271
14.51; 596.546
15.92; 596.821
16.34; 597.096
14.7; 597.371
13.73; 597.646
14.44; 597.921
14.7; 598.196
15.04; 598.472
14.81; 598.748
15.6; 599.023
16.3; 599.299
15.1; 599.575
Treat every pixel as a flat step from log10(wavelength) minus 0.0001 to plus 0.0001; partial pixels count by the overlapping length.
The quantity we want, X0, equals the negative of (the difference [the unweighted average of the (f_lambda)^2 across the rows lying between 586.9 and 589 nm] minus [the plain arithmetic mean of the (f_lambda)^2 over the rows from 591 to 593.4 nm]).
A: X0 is -1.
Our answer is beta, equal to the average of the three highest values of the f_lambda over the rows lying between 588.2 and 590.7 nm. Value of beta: 14.0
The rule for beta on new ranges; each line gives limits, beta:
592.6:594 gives 14.3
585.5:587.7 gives 16.8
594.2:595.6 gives 15.1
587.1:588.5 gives 17.4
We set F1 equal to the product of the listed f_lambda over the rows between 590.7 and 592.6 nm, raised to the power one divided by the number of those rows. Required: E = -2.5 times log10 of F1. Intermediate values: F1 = 15.27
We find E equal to -2.96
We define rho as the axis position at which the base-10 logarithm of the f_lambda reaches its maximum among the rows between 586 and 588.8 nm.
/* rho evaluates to 587.549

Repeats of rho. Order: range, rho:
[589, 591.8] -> 590.805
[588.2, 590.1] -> 589.174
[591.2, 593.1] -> 591.349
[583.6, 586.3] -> 585.118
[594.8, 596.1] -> 595.997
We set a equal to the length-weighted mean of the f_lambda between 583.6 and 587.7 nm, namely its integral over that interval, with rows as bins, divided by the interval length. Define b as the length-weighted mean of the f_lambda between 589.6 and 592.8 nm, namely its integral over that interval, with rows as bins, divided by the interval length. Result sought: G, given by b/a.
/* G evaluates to 0.96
